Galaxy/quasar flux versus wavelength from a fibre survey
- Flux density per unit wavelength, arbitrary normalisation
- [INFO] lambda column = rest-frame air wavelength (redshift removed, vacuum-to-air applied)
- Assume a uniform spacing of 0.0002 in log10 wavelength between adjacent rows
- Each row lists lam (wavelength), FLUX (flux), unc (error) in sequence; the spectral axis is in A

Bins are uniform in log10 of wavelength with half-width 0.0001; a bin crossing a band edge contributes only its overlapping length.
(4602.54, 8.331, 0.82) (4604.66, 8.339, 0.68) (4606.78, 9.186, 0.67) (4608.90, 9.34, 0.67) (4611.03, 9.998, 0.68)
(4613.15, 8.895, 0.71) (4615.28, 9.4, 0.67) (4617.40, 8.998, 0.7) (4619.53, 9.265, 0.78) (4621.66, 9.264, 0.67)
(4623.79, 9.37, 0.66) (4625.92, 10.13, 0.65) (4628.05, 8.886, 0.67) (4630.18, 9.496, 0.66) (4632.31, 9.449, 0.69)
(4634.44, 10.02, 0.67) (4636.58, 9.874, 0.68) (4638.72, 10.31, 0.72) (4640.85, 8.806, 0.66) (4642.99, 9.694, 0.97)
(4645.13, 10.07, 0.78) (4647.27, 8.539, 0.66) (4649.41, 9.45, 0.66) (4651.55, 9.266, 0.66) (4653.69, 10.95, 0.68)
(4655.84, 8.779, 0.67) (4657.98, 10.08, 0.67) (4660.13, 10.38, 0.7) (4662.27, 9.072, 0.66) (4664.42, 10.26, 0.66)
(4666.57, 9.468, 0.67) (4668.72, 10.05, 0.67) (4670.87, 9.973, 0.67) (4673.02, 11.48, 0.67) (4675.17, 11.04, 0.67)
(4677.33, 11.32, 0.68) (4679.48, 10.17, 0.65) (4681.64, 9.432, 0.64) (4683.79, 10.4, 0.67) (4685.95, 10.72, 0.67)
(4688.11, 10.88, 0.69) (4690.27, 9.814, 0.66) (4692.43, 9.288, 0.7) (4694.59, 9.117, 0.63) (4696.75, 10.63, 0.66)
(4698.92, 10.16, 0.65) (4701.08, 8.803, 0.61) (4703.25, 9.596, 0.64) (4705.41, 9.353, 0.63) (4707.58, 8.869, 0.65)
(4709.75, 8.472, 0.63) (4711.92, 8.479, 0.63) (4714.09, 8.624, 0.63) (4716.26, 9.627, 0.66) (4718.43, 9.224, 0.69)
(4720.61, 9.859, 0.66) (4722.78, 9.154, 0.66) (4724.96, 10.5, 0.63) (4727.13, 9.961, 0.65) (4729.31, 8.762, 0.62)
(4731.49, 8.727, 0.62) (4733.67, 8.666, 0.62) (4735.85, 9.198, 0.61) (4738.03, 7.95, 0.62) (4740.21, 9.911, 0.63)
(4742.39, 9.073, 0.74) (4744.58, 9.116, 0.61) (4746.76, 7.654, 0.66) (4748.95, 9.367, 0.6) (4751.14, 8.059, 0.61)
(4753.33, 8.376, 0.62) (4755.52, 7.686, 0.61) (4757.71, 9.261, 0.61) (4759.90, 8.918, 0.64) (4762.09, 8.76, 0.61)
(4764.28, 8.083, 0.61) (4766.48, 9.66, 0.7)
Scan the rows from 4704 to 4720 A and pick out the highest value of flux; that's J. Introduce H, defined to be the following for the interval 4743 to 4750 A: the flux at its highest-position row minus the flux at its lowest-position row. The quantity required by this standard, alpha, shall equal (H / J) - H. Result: -0.22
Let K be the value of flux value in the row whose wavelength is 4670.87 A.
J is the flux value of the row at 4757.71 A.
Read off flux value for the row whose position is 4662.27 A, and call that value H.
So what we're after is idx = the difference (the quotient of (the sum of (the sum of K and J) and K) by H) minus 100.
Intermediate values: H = 9.072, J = 9.261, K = 9.973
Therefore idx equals -96.8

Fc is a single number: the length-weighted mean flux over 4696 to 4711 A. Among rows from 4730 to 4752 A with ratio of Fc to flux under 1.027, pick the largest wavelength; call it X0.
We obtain 4748.95 A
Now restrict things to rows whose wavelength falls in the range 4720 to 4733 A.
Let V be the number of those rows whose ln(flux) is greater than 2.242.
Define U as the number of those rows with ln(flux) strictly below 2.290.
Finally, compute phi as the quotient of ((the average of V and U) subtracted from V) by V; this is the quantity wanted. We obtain -0.2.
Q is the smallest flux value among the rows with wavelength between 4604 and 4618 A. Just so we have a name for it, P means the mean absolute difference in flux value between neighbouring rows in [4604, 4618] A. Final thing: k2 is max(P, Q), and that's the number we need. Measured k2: 8.3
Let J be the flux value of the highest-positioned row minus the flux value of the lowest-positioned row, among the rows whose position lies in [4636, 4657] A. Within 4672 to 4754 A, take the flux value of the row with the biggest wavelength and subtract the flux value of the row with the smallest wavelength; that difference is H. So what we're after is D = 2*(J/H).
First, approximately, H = -3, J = -1.1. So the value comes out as 0.7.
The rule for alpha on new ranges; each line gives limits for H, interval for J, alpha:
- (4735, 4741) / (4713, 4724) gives -0.64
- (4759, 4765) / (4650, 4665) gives 0.76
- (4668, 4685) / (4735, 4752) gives -0.31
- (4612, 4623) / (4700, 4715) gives -0.33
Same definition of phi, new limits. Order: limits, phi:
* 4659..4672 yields 0.3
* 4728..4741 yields -2.0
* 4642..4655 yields 0.0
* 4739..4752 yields -2.0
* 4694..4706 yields -0.2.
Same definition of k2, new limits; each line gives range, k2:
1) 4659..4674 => 9.1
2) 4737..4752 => 7.7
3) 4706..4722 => 8.5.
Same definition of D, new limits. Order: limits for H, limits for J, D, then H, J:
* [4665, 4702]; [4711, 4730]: -0.9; -1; 0.3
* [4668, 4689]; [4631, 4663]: -0.9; 1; -0.4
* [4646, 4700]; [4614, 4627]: 0.9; 2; 0.7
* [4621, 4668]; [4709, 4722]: 13.6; 0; 1.4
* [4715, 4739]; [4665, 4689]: -1.7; -2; 1.4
